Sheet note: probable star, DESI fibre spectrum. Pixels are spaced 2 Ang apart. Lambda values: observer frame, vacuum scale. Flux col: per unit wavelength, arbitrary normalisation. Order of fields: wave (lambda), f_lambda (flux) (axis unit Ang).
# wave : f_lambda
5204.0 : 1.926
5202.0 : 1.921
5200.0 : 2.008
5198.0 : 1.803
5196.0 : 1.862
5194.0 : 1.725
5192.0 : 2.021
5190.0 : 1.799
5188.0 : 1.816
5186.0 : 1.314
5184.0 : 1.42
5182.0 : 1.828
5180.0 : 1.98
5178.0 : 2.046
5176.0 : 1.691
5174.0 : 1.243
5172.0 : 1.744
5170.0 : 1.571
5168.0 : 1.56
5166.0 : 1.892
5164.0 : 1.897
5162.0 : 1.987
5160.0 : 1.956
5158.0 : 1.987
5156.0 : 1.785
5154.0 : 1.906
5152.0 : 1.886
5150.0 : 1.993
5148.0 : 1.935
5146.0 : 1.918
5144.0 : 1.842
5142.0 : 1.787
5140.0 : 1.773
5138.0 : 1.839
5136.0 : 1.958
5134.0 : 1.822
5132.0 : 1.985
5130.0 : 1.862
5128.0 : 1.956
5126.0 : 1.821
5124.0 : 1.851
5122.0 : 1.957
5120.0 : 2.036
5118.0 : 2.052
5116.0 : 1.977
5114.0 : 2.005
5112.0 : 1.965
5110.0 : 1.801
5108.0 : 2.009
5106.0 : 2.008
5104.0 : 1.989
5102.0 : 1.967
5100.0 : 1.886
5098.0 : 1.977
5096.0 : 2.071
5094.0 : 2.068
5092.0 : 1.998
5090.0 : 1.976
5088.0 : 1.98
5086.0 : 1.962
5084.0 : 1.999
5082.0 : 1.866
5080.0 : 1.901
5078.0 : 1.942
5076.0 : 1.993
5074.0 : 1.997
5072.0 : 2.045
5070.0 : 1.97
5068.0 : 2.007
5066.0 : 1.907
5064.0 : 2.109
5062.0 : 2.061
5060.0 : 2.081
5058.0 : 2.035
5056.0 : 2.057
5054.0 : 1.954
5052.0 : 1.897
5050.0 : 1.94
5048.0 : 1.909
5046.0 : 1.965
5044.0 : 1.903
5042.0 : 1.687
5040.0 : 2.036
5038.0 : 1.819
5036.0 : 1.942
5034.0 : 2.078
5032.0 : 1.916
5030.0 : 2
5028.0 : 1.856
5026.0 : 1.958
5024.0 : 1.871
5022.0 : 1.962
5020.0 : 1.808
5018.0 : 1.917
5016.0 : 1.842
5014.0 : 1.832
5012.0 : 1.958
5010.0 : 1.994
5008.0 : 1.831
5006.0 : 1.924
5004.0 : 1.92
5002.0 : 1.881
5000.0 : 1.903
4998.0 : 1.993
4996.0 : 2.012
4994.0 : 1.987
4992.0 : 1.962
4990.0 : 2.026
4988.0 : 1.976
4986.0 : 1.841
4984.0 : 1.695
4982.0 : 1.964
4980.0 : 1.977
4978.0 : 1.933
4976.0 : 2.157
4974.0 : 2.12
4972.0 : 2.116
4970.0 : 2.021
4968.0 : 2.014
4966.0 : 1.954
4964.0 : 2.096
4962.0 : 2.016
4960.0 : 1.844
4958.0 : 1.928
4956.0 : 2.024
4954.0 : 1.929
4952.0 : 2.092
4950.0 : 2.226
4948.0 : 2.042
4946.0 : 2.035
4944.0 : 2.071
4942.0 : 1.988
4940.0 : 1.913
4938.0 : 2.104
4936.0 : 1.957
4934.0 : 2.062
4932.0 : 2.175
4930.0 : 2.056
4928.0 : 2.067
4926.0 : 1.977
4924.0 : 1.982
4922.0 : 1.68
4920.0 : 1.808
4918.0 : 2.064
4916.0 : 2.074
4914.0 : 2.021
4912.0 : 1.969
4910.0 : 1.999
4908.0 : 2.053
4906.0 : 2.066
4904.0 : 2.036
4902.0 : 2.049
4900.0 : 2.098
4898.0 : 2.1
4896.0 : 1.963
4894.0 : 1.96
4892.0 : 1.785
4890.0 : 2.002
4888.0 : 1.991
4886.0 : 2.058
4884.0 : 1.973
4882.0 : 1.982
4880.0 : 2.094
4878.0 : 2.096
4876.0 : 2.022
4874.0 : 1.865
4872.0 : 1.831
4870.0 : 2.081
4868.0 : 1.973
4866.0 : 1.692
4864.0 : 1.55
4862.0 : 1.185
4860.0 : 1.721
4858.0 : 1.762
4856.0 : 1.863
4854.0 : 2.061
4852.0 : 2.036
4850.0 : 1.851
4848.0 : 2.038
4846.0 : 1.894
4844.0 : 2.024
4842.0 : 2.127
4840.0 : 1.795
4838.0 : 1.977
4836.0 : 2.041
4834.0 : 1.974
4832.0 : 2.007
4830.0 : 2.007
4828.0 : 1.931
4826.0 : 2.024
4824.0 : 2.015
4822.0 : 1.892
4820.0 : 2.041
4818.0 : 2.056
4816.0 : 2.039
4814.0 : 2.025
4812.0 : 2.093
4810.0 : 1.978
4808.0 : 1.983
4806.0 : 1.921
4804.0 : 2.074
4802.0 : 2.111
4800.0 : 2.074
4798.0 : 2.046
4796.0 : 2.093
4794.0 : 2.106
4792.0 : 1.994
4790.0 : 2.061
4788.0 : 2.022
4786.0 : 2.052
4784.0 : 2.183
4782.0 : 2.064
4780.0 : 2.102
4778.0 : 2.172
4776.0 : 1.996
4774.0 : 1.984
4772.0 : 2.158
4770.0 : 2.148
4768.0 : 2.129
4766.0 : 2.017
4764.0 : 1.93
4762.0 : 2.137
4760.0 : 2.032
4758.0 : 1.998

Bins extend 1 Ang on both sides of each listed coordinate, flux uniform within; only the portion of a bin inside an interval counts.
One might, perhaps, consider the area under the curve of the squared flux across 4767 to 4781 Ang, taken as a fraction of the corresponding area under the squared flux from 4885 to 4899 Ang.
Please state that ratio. 1.12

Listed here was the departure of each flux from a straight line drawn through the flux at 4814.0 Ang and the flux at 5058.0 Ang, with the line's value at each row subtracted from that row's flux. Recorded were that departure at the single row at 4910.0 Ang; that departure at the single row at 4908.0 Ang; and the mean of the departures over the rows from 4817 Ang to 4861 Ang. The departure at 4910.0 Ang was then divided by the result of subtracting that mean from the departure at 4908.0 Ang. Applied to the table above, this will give -0.33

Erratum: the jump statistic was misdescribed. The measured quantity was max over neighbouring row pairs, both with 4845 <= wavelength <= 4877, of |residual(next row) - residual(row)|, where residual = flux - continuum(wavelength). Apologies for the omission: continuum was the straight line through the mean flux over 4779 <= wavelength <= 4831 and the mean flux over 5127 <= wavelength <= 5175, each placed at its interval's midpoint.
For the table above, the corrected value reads 0.535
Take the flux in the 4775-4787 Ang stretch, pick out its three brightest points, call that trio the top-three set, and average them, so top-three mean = 2.15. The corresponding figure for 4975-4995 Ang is 2.06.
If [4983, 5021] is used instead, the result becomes 2.01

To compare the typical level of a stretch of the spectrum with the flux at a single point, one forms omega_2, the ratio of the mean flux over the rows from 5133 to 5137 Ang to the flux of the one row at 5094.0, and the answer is 0.91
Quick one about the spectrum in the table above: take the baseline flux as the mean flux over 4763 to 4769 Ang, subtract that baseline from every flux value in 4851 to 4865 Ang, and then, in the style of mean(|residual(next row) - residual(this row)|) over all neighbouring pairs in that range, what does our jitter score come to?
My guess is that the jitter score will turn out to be 0.211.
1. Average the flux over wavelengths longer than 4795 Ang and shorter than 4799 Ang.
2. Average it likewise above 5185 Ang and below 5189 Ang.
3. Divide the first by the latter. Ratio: 1.32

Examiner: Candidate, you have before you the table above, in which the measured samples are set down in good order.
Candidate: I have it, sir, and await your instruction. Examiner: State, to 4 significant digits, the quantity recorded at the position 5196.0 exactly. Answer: 1.862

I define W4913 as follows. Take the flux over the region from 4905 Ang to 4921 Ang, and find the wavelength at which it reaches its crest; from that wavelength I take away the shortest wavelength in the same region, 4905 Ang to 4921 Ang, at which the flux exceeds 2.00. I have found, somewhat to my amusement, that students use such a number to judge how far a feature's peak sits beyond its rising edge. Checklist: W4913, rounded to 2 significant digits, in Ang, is 10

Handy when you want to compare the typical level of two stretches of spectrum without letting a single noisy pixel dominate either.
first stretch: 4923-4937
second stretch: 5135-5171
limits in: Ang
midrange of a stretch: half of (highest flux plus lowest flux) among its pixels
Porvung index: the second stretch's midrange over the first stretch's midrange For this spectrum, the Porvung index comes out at 0.86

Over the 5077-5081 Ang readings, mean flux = 1.92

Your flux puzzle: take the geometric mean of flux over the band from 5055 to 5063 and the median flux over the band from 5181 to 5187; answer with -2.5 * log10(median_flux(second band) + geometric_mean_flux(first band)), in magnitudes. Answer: -1.35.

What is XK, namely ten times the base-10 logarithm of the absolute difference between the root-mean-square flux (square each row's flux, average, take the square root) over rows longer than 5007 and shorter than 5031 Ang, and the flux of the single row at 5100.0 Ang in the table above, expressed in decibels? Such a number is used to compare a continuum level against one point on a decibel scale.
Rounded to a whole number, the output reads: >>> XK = -18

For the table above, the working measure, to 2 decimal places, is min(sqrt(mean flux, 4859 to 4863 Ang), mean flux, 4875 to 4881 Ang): 1.21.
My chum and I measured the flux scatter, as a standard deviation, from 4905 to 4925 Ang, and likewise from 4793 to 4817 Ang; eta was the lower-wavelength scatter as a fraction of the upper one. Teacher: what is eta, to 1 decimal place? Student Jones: 0.5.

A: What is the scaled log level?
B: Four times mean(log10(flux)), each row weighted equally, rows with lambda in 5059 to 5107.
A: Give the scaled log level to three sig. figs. 1.19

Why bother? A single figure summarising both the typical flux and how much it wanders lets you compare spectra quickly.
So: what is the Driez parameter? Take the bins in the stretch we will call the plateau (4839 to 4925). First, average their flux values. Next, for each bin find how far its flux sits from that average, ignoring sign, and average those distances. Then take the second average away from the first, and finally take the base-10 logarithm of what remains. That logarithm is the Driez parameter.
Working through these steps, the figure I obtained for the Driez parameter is 0.256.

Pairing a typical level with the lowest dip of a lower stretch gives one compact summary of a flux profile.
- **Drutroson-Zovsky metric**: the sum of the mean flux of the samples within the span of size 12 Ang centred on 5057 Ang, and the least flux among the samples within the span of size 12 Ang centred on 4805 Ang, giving 3.94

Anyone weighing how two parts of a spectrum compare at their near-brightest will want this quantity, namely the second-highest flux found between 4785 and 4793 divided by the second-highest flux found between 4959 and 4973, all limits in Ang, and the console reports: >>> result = 0.98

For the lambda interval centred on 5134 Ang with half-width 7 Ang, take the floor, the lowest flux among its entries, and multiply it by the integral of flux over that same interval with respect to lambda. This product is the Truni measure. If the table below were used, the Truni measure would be 47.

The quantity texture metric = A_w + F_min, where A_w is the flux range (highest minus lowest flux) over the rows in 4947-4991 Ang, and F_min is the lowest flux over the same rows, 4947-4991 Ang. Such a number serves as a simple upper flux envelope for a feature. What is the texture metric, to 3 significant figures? 2.23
